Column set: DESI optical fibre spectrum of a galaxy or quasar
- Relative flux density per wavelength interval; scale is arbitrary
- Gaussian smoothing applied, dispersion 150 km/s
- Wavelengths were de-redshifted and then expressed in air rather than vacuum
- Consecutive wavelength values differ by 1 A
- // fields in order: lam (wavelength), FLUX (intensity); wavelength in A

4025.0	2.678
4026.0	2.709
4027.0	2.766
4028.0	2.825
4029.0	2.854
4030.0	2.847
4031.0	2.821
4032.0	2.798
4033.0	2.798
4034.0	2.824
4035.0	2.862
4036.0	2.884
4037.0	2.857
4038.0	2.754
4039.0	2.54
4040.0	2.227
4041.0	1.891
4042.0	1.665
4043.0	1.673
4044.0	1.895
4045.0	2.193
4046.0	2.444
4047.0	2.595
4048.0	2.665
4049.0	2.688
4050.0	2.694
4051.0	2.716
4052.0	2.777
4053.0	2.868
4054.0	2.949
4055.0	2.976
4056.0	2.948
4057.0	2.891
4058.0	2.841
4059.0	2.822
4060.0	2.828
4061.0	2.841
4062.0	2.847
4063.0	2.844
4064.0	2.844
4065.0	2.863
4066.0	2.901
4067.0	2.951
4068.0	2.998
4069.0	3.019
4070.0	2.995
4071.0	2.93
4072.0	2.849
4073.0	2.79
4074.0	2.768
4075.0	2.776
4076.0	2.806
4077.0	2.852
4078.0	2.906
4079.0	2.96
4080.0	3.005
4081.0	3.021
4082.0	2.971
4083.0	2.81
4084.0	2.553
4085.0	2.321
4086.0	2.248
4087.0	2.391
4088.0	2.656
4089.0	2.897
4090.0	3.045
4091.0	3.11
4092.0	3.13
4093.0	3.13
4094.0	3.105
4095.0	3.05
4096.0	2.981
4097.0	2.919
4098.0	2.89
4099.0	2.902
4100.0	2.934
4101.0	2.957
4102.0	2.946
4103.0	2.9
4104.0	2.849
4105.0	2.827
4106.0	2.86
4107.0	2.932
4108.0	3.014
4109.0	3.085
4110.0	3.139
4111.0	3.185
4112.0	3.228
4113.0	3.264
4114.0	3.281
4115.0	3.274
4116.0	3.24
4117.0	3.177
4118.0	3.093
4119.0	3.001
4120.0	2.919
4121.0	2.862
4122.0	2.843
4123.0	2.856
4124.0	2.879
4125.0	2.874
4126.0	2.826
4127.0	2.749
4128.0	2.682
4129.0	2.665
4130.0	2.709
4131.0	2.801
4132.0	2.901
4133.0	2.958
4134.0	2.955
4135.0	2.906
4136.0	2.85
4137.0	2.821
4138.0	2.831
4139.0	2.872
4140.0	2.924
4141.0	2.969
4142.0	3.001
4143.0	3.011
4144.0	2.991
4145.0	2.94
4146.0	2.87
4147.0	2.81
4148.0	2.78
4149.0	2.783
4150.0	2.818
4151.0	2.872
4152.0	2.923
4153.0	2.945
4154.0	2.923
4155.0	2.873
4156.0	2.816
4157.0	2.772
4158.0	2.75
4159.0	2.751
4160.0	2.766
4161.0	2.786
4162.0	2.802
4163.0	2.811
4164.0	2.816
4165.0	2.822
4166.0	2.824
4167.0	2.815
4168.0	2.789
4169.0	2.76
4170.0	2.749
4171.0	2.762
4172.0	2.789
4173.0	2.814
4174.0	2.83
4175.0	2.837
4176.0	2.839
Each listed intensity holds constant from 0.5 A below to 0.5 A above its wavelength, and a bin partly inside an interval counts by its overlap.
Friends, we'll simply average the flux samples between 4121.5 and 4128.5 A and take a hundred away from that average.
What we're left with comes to -97.2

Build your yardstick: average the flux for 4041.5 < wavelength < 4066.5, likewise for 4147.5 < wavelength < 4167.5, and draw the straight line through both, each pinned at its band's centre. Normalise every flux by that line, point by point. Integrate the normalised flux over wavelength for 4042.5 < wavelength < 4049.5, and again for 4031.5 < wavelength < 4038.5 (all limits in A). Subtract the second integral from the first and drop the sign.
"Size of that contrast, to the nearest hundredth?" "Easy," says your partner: 1.43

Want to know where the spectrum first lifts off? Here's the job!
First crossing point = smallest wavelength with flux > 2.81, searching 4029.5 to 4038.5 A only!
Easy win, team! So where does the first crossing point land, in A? 4030.0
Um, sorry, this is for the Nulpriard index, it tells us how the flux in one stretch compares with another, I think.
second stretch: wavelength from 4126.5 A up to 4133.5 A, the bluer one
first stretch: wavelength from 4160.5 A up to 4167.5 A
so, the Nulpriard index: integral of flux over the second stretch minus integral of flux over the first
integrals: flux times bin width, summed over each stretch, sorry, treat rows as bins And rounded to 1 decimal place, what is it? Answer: -0.2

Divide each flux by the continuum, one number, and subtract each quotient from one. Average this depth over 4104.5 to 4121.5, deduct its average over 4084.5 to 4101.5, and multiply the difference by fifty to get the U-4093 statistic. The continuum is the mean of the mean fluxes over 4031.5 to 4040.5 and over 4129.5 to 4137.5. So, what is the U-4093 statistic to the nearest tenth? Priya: -3.9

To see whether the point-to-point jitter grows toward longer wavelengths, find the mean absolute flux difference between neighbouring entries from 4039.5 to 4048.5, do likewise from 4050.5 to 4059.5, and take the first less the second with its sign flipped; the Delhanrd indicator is -0.14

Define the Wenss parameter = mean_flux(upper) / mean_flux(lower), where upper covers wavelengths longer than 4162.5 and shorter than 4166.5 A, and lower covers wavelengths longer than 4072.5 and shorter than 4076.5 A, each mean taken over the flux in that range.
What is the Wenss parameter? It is 1.01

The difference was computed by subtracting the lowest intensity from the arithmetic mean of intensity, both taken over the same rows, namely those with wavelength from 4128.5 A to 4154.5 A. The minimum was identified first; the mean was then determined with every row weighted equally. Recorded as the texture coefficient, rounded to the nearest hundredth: 0.21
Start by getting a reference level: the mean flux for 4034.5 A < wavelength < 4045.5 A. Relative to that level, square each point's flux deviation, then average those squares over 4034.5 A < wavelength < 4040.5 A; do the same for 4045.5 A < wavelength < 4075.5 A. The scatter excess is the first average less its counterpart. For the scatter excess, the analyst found -0.09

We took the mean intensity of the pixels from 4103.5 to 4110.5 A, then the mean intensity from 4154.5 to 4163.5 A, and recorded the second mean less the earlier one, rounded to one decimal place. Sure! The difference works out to -0.2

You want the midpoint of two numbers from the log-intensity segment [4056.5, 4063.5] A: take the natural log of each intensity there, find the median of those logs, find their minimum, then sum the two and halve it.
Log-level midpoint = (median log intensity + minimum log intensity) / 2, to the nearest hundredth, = 1.04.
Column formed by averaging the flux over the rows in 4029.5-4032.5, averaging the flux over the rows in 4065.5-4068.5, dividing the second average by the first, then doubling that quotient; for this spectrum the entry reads 2.09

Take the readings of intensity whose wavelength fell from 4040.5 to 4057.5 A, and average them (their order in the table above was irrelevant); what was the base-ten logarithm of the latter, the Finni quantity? 0.398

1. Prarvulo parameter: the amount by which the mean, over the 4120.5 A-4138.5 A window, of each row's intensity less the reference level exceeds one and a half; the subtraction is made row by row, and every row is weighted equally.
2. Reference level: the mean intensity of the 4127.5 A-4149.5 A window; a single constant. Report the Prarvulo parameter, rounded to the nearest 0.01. -1.53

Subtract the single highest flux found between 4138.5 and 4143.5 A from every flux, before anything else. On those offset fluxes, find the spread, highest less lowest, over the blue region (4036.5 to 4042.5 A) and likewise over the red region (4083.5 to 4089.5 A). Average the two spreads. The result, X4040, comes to 0.9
